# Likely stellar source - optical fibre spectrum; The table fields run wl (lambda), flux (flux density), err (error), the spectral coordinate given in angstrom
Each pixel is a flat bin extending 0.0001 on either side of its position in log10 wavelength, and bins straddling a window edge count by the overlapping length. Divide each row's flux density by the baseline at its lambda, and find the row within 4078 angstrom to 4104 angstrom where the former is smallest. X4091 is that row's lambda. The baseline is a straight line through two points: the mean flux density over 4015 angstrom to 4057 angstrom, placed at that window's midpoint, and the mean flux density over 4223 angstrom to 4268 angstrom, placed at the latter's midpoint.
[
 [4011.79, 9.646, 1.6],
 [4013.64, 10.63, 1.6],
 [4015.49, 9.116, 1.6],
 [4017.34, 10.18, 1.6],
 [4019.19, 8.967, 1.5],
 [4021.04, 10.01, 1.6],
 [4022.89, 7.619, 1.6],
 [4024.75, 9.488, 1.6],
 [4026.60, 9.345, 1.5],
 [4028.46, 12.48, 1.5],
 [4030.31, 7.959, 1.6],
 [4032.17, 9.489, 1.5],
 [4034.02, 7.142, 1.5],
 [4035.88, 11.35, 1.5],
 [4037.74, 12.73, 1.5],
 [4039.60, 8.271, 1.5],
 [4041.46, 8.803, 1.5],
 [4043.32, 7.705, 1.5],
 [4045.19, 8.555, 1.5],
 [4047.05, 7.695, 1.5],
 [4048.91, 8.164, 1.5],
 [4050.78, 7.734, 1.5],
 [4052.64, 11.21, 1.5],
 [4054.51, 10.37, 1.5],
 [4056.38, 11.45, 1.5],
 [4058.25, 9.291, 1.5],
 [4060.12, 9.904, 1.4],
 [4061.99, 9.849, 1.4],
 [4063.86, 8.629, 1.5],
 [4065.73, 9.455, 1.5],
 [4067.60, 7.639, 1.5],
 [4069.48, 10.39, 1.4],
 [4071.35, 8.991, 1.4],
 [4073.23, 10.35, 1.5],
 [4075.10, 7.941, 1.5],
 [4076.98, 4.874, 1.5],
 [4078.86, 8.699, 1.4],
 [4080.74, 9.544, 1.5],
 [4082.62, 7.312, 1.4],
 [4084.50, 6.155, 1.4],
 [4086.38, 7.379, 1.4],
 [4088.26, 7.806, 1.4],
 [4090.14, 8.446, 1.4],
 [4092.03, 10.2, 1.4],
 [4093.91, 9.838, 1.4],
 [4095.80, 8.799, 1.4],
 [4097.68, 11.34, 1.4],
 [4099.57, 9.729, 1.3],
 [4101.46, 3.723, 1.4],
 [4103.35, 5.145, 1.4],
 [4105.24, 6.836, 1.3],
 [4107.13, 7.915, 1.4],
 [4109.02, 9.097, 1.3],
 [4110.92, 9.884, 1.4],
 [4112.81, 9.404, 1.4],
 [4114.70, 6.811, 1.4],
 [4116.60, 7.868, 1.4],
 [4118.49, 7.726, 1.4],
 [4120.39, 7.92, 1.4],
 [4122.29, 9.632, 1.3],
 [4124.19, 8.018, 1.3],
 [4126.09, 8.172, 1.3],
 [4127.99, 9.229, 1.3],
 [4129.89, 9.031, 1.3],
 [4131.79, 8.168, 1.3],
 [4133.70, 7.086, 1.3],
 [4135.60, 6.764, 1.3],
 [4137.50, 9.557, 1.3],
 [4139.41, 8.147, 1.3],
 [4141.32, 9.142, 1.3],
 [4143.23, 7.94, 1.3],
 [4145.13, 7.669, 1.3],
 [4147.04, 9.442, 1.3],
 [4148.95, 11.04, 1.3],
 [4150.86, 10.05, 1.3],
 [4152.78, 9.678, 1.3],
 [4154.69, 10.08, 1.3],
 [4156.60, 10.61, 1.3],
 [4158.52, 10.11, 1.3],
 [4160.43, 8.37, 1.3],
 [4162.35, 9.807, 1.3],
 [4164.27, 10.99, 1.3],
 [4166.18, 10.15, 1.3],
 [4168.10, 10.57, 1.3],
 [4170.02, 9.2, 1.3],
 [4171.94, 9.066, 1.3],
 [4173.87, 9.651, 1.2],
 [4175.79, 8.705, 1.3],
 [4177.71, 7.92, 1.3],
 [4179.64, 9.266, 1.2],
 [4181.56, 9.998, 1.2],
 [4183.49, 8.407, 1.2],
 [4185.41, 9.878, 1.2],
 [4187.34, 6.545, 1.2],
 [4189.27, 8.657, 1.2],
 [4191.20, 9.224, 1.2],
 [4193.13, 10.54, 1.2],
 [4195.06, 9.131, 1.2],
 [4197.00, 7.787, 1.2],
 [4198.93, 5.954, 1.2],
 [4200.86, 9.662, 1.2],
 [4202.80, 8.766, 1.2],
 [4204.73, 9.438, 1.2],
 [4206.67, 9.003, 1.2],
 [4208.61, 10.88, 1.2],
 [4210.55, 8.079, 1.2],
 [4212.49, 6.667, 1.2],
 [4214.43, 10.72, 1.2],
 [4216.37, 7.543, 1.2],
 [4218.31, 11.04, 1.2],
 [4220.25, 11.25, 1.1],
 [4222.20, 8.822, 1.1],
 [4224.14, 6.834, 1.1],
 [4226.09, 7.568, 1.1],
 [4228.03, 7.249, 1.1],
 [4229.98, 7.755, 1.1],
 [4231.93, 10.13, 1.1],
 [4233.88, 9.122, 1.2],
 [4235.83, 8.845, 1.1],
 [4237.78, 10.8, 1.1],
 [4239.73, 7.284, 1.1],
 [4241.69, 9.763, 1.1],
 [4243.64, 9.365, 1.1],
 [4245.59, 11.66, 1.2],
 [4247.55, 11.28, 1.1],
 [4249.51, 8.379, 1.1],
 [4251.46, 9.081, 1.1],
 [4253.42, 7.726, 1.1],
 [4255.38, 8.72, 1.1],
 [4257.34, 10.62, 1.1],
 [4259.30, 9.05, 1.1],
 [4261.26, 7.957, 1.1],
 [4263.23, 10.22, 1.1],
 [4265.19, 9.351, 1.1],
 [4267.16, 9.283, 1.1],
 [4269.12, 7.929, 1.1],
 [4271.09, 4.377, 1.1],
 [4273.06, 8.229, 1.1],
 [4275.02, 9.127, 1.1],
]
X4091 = 4101.46 angstrom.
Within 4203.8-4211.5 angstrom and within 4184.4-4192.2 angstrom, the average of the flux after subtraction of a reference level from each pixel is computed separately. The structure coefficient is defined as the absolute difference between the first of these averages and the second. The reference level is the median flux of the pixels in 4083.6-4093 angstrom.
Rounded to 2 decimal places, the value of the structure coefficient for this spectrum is 0.77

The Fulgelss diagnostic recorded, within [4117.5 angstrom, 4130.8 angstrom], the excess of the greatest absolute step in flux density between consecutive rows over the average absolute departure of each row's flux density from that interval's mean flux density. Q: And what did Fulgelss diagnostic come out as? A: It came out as 1.1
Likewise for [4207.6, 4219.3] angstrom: 2.3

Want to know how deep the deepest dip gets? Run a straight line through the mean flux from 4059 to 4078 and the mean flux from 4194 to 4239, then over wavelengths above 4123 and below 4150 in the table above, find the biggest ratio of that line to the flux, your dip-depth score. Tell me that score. 1.3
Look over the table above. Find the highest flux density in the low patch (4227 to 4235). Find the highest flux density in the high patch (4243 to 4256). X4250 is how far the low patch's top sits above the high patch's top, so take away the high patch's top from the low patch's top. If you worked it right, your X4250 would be -1.5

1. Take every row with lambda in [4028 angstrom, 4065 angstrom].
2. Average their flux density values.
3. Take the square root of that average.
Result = 3.07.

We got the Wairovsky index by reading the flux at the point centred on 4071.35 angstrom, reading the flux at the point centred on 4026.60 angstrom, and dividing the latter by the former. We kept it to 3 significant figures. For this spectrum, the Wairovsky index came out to 1.04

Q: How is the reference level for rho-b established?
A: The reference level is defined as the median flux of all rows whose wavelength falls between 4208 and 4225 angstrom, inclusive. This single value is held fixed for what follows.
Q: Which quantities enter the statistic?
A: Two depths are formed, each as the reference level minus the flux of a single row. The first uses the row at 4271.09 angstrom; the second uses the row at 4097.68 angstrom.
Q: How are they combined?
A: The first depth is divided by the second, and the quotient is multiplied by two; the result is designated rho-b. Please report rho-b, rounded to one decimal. -3.5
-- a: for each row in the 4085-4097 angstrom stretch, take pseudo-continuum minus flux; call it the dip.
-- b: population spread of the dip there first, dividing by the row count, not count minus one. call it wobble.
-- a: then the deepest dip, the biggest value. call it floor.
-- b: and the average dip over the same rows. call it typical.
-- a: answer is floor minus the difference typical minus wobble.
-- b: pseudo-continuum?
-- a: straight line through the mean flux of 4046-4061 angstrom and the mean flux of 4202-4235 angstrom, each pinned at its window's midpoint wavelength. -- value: 2.4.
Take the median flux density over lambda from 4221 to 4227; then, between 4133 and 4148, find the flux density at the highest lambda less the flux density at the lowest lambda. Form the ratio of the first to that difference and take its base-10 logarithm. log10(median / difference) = 0.51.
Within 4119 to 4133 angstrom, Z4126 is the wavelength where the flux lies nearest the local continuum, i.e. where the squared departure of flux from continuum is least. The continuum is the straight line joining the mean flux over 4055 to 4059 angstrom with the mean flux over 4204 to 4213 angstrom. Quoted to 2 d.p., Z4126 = 4122.29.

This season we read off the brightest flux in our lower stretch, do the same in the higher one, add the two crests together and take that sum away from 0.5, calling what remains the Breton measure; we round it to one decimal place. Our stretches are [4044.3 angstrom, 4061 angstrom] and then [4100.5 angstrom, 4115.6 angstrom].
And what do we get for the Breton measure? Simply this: -20.8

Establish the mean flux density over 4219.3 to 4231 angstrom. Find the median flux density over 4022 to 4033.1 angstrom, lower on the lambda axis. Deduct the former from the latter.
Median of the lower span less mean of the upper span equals 1.2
